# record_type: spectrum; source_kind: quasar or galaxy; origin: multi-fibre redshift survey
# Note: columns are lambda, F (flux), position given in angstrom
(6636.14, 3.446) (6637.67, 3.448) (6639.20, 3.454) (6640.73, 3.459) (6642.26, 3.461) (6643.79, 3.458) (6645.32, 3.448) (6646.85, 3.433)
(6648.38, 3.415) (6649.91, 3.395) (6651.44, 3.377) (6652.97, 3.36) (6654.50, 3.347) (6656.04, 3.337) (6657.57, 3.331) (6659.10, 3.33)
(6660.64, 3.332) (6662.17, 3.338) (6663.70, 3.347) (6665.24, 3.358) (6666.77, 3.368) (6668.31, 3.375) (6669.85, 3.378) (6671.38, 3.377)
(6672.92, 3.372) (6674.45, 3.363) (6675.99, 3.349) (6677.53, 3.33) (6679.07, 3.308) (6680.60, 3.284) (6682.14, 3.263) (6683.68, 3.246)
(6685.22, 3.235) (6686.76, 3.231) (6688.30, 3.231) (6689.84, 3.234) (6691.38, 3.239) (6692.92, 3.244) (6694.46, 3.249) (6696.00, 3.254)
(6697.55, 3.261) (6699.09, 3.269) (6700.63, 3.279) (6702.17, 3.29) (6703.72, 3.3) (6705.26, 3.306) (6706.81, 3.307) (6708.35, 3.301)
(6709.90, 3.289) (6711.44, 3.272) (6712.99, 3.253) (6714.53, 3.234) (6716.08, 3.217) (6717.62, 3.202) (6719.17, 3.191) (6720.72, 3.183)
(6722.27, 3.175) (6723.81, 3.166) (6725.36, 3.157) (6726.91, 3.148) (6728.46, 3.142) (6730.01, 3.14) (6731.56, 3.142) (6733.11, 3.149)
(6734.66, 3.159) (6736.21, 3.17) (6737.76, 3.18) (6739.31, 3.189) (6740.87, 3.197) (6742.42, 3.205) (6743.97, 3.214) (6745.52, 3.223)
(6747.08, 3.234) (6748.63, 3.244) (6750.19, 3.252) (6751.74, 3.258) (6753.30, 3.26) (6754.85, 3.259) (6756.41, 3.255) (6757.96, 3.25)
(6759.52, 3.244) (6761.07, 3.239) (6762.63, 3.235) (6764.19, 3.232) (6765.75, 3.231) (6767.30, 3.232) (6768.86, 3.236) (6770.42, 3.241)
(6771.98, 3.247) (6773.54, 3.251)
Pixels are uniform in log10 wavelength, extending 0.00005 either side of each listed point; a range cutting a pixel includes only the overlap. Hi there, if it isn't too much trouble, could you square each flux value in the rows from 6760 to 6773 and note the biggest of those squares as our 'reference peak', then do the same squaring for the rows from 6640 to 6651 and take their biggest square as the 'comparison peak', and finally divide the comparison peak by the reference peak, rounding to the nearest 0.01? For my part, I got 1.14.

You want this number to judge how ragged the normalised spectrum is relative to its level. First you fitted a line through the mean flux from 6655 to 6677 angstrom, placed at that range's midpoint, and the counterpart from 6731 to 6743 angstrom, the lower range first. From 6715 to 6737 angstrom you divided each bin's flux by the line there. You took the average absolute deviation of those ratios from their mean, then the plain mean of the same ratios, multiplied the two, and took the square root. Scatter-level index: 0.062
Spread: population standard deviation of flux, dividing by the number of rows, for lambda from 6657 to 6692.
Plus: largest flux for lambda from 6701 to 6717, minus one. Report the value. 2.36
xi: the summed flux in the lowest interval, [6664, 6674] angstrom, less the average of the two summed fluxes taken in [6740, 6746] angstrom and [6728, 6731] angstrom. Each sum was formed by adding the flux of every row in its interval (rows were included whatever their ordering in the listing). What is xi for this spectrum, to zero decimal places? 11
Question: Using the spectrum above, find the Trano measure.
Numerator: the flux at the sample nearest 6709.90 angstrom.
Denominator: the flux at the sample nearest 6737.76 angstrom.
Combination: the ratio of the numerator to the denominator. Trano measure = 1.03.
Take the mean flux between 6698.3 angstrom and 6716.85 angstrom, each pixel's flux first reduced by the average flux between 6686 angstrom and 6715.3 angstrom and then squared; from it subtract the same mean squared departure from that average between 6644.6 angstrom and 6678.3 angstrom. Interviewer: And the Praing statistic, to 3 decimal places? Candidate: -0.010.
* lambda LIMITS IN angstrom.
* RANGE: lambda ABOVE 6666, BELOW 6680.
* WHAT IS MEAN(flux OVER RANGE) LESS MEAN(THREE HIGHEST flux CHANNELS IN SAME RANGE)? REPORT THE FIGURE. -0.019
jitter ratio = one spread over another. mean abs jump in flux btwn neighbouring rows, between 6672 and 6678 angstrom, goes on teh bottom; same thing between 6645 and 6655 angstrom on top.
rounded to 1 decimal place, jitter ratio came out 1.2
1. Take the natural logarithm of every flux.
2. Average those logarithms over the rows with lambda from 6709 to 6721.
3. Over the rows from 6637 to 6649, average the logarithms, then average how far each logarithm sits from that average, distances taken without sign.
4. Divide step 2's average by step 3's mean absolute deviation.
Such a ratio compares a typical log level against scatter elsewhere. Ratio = 351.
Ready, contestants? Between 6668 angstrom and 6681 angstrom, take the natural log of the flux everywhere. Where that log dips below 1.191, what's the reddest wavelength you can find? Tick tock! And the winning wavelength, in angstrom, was 6680.60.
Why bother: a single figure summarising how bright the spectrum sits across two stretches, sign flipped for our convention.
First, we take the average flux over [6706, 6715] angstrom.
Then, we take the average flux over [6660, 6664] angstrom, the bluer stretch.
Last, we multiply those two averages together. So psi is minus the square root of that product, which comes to -3.31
